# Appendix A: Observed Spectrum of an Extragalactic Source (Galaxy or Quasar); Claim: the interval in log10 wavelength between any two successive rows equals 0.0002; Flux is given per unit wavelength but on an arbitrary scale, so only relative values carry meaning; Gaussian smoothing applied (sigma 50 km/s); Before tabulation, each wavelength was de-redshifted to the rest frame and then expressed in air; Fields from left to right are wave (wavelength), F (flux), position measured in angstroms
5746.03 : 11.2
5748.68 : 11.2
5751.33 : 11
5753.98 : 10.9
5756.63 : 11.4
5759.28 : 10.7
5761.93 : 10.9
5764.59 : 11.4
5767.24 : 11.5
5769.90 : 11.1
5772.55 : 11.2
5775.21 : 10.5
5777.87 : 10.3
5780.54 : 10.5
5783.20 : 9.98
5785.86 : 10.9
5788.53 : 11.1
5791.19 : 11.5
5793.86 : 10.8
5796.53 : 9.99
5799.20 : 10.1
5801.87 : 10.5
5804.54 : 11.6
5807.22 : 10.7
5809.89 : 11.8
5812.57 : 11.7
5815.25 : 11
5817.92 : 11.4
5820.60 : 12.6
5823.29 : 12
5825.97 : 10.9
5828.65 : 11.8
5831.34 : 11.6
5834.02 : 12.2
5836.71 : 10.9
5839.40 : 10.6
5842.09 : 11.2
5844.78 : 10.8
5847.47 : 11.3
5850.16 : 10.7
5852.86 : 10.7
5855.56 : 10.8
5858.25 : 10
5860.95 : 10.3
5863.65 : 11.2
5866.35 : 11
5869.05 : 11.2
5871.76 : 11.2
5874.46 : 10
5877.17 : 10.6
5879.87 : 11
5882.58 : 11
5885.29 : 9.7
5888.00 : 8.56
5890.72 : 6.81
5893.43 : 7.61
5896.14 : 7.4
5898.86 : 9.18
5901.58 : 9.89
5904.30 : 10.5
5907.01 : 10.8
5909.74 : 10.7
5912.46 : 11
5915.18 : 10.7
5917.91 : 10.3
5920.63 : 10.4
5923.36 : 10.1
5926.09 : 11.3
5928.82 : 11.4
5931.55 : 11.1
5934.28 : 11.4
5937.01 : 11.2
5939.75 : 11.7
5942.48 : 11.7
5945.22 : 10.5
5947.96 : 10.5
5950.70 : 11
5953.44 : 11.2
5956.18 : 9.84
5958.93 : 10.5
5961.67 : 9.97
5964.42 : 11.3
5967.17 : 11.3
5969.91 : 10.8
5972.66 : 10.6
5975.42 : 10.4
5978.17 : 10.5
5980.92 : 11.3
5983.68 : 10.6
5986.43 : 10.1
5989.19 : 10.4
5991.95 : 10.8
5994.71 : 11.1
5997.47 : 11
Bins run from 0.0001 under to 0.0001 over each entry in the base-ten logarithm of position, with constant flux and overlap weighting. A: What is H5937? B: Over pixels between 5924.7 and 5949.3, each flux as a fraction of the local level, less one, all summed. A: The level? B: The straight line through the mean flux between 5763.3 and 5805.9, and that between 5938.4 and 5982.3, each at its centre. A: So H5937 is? 0.32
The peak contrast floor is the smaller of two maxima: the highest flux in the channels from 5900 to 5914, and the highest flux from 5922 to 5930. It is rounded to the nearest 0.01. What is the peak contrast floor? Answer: 11.00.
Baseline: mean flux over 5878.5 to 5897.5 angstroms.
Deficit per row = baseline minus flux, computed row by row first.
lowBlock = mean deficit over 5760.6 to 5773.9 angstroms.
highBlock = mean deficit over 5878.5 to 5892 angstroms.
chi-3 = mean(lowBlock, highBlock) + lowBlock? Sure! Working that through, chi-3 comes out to -3.80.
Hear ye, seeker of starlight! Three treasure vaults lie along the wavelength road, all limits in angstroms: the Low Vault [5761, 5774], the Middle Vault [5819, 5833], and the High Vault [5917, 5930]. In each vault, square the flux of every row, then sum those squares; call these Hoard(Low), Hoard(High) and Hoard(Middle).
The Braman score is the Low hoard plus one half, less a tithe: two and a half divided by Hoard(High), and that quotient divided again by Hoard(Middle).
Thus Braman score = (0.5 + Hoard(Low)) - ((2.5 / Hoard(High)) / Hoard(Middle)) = 630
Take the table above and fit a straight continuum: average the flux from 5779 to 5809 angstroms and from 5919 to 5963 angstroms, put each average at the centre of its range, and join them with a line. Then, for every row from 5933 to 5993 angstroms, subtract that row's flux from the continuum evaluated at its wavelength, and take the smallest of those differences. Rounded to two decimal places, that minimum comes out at -0.84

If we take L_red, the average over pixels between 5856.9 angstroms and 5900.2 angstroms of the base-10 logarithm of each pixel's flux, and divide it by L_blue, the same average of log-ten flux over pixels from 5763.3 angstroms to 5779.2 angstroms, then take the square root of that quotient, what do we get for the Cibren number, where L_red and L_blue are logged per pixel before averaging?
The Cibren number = 0.97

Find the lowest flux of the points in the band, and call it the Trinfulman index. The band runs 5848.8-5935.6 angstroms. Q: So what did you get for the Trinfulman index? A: 6.81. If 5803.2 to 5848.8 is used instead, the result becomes 10.6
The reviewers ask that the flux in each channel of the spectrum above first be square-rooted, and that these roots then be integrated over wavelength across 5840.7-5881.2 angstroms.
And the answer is 133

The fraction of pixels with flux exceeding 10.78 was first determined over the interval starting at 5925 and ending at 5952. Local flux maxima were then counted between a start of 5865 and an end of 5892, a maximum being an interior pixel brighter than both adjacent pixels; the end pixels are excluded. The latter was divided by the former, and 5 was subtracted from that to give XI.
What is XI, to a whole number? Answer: -5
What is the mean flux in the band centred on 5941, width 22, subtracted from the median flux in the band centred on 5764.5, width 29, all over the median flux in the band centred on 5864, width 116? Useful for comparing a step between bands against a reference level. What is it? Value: -0.013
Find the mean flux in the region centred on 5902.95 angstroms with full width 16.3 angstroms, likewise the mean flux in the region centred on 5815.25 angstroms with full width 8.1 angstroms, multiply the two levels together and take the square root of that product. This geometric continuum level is 10.5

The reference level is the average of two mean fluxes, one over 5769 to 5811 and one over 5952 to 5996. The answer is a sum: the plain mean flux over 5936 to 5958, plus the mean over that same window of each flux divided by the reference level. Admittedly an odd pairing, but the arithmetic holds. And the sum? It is 12.0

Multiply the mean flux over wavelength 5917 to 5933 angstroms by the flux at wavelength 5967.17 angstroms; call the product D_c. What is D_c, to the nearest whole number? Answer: 122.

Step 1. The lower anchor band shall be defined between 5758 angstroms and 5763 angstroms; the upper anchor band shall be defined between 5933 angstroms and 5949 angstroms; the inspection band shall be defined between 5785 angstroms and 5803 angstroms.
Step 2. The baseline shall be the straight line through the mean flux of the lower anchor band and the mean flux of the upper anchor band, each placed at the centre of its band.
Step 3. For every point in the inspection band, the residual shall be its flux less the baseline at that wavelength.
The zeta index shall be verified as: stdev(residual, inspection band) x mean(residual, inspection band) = -0.09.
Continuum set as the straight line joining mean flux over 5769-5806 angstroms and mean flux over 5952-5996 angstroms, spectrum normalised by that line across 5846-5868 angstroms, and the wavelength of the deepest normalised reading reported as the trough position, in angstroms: 5858.25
